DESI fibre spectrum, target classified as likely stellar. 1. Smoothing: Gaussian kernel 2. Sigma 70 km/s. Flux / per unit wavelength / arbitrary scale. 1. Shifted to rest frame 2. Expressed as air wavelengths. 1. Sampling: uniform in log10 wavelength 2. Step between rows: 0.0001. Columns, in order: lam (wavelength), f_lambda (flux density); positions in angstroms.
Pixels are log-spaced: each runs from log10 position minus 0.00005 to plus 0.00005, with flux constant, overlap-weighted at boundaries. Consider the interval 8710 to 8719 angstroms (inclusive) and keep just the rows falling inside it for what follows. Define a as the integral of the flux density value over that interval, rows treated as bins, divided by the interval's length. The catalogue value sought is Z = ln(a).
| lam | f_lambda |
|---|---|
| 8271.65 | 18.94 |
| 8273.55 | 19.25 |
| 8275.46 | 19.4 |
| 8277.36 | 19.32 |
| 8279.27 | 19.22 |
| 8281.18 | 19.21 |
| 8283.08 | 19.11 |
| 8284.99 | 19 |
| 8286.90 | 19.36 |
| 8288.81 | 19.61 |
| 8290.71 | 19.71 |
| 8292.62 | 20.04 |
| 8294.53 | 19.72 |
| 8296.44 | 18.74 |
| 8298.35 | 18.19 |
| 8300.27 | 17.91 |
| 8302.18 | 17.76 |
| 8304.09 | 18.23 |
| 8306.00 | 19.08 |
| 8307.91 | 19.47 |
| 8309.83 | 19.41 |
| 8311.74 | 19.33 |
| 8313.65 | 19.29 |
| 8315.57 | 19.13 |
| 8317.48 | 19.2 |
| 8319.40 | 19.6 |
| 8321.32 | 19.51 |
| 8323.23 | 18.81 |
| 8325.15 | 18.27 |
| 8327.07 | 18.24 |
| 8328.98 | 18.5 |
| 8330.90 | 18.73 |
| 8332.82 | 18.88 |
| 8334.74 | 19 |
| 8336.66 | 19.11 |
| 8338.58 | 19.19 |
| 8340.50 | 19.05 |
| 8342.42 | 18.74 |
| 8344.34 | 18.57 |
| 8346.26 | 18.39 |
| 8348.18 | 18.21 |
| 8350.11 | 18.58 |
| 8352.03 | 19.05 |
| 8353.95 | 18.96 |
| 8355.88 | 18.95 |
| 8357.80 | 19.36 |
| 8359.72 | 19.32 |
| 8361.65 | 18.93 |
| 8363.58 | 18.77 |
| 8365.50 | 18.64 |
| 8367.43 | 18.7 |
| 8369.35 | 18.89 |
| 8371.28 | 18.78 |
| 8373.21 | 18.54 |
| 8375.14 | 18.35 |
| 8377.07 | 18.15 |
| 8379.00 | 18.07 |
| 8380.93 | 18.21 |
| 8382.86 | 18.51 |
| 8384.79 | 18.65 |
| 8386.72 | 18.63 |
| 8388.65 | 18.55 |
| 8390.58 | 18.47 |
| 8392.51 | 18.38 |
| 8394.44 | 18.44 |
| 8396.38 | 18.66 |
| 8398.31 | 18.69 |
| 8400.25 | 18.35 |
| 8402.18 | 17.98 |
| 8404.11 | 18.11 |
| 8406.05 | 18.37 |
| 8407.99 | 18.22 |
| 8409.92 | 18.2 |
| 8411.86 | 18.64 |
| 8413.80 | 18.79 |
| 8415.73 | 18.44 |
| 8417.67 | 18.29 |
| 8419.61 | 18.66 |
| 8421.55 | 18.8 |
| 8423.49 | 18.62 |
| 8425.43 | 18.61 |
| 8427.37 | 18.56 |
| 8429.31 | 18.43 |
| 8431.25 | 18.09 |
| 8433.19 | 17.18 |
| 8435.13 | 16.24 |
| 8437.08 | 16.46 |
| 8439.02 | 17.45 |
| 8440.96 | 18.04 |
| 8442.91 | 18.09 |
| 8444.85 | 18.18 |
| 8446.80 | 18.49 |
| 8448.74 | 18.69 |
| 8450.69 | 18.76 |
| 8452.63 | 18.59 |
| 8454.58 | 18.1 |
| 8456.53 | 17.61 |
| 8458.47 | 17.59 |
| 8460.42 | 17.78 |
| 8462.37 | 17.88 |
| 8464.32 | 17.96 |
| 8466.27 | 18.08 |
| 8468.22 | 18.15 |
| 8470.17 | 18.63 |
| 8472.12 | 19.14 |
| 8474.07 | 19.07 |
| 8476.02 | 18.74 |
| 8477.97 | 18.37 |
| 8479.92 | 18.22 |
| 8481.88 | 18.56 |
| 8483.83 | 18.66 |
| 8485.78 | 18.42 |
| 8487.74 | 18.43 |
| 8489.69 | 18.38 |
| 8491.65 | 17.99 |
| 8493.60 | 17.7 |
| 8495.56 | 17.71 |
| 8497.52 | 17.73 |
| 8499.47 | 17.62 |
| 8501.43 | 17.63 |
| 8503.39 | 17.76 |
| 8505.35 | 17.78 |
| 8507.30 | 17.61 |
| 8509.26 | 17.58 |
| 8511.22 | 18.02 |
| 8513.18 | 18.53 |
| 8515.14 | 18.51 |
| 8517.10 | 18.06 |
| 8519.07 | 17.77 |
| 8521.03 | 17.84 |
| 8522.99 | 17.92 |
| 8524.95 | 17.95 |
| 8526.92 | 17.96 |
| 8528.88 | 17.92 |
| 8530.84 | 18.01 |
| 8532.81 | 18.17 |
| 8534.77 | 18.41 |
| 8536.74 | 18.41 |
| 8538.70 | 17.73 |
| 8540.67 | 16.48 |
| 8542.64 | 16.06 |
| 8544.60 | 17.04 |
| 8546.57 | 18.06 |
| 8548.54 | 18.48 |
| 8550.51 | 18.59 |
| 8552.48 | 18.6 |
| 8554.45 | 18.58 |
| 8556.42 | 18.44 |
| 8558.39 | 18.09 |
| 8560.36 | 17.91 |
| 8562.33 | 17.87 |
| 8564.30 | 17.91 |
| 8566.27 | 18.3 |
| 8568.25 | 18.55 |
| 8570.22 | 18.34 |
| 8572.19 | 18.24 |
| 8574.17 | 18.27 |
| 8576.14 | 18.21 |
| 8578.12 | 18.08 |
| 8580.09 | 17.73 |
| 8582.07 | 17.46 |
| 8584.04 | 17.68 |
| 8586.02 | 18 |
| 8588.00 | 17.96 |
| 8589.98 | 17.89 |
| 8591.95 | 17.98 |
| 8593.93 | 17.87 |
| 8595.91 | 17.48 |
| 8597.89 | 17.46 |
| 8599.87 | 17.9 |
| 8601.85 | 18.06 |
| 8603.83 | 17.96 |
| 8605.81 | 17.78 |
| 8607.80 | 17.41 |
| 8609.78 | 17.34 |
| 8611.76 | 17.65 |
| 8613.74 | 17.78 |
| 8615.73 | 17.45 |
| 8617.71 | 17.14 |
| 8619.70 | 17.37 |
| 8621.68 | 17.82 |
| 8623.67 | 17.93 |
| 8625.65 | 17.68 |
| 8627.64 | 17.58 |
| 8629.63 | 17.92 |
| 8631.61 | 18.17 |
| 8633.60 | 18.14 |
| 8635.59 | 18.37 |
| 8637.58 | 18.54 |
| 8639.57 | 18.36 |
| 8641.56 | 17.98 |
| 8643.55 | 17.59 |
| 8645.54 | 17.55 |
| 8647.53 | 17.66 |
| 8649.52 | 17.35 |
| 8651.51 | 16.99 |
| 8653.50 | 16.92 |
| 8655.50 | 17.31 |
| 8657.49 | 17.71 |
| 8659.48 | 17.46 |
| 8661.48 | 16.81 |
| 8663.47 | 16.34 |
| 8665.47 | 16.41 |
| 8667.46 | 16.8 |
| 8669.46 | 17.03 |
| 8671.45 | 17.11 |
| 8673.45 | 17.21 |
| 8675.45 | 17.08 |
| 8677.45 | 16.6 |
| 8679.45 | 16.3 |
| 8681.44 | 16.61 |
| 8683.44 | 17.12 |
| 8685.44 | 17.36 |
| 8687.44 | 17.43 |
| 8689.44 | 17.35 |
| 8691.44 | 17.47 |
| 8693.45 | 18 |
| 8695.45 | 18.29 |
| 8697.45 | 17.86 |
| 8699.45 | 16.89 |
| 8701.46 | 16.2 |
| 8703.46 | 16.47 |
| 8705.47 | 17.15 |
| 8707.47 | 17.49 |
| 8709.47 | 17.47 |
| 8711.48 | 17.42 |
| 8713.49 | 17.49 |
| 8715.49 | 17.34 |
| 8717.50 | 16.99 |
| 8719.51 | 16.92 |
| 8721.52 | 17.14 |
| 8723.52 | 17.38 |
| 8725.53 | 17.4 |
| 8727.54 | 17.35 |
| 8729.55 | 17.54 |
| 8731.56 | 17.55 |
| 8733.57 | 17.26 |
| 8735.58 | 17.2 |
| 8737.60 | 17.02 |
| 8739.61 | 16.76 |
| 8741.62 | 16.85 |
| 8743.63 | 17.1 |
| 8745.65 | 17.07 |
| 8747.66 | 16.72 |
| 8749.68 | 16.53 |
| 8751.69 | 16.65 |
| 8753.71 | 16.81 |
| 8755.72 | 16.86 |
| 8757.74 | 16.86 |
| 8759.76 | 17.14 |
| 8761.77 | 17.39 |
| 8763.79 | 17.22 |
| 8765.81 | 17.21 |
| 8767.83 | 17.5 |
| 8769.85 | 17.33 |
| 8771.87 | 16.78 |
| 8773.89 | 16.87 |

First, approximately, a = 17.3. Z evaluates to 2.85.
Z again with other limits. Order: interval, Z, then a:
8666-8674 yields 2.83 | 17.0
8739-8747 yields 2.83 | 17.0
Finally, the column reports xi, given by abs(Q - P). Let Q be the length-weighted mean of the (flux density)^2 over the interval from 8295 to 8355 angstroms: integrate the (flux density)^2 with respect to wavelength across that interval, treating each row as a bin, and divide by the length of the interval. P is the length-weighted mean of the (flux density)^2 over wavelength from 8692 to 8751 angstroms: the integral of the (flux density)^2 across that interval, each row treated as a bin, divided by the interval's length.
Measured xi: 58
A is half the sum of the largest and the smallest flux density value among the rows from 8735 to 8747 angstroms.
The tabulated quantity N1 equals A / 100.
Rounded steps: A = 17.0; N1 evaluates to 0.170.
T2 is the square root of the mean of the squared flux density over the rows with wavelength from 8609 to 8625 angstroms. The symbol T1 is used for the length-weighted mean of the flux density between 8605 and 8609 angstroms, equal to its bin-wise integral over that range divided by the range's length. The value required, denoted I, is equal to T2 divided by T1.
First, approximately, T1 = 17.5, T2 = 17.6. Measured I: 1.00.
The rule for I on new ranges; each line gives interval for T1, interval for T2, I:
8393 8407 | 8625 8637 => 0.98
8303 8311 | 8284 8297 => 1.02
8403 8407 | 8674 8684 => 0.92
